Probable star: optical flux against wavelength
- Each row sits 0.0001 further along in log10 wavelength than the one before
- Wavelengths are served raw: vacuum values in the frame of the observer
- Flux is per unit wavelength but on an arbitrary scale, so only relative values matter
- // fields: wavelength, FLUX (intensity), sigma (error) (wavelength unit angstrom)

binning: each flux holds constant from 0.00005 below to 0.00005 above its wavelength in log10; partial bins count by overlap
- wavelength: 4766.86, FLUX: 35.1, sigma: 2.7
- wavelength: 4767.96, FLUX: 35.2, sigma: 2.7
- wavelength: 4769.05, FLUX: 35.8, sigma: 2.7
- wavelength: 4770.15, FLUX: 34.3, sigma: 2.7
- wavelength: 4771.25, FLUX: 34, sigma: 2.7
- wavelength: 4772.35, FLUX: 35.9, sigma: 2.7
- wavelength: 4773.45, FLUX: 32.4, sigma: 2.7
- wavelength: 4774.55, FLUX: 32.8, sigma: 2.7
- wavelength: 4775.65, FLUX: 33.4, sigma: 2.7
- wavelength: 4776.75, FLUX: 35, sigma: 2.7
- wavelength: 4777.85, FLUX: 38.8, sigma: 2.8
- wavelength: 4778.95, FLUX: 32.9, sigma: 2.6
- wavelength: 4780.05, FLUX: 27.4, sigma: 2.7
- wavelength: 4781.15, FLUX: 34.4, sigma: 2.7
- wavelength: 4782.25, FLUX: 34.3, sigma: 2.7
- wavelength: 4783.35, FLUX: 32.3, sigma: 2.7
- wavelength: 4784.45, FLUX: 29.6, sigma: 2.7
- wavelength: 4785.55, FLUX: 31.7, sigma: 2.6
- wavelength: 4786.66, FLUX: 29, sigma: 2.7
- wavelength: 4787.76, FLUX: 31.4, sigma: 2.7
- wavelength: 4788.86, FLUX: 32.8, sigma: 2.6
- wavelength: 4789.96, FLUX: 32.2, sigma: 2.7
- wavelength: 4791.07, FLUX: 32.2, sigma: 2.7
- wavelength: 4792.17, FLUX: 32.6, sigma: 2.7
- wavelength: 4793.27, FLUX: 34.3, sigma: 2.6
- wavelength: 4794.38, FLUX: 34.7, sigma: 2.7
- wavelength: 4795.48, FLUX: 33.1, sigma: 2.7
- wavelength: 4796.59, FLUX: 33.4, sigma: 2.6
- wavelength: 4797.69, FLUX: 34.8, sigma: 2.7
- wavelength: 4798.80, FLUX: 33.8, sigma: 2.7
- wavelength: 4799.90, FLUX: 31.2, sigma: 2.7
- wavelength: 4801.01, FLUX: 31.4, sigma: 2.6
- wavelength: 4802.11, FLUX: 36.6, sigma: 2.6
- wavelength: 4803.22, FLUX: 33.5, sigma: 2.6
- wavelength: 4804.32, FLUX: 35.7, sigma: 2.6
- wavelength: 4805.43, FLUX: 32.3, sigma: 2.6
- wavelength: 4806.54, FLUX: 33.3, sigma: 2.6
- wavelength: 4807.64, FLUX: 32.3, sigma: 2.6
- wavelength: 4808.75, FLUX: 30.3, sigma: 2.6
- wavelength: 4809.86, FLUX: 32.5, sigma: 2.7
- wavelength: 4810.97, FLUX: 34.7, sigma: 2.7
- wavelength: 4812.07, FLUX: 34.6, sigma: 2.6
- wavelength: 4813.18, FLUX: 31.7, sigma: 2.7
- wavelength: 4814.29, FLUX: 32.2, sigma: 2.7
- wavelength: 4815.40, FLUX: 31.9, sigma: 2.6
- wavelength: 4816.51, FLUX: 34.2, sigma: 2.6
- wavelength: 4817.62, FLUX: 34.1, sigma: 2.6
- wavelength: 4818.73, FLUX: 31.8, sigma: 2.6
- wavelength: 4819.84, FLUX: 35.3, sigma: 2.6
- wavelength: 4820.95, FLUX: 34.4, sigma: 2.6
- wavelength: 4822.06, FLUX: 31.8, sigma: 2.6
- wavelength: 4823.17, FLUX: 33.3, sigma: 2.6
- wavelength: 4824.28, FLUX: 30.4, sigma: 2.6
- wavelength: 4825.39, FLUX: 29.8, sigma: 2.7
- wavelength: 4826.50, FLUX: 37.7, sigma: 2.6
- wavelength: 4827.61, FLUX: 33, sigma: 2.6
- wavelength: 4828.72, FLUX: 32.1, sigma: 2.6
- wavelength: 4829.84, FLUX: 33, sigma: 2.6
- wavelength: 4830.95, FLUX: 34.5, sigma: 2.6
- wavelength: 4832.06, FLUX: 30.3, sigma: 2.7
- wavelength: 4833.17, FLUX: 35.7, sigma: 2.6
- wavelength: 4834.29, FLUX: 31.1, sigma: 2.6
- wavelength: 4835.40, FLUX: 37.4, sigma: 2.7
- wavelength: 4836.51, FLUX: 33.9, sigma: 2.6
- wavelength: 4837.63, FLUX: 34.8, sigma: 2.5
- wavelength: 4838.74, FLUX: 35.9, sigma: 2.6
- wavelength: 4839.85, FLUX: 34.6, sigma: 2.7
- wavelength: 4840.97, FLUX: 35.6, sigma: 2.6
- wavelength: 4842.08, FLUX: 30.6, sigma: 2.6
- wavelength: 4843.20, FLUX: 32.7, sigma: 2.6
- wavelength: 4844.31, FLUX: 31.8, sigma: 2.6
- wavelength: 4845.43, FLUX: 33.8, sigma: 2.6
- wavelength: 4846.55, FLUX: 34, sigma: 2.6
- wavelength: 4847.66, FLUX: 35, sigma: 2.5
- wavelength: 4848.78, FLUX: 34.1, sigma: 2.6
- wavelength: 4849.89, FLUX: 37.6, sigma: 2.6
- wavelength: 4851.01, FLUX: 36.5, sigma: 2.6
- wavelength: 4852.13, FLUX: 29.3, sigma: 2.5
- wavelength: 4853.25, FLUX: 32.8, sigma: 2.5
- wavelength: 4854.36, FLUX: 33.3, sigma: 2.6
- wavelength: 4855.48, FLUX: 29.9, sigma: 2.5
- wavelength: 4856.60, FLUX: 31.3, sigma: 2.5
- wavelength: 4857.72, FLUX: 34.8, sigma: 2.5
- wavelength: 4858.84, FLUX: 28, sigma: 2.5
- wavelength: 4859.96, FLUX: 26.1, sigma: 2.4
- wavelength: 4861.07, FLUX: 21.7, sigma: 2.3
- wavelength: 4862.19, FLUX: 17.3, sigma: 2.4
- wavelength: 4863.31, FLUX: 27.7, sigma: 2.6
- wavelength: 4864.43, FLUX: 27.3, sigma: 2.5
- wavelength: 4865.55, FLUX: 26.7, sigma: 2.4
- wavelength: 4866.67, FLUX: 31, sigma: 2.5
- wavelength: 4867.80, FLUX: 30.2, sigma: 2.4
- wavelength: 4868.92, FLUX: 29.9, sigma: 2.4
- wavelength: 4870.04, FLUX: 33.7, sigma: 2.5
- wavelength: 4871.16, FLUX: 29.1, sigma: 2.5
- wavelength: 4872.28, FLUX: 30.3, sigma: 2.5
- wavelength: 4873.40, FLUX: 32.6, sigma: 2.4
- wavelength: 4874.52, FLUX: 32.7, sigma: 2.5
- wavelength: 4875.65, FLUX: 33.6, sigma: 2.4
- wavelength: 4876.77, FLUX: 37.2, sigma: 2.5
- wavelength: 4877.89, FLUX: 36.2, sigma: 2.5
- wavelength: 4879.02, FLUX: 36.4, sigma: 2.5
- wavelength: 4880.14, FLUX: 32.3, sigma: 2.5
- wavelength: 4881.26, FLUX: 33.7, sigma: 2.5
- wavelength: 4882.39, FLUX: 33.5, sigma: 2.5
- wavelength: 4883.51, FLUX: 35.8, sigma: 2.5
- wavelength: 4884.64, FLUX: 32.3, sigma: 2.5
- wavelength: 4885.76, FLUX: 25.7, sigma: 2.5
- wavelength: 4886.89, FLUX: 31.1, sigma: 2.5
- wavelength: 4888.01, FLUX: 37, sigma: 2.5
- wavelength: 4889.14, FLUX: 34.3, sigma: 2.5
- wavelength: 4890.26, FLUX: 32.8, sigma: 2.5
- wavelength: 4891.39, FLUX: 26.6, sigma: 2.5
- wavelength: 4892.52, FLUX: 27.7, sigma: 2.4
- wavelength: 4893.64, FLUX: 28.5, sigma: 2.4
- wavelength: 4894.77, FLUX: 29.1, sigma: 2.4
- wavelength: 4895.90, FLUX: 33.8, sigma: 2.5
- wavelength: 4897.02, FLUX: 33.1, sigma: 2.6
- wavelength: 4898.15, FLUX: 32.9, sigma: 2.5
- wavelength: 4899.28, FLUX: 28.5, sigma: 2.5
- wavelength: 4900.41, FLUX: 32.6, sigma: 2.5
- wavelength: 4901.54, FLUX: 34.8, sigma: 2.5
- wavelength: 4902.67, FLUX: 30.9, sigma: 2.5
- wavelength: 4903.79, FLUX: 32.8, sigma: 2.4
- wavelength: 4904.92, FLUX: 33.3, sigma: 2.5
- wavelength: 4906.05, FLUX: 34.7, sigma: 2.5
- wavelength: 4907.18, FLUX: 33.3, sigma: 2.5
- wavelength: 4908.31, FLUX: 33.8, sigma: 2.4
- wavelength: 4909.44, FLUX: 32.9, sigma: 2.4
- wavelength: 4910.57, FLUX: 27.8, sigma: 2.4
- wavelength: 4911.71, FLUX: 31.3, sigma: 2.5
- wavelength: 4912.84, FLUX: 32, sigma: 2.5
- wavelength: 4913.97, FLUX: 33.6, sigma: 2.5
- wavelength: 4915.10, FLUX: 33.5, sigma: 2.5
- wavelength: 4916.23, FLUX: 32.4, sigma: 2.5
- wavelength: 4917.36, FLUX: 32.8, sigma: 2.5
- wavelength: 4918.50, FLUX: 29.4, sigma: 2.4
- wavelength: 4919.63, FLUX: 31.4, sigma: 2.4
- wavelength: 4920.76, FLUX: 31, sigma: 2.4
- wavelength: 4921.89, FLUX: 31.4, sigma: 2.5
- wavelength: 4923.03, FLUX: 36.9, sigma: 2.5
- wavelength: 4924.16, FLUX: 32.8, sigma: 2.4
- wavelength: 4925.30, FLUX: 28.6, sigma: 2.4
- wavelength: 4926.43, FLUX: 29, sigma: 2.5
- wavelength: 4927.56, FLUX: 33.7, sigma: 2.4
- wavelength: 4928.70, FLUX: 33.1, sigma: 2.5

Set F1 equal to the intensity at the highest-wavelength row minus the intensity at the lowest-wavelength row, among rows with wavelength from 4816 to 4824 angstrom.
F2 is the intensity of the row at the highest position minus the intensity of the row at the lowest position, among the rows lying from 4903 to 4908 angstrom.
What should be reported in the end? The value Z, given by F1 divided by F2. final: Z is -1.8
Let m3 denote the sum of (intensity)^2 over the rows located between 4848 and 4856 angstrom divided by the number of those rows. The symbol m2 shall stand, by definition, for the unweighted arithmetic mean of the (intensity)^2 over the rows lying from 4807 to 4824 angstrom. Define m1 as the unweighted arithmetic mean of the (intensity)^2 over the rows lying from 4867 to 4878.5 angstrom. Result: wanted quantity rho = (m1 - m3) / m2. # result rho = -0.05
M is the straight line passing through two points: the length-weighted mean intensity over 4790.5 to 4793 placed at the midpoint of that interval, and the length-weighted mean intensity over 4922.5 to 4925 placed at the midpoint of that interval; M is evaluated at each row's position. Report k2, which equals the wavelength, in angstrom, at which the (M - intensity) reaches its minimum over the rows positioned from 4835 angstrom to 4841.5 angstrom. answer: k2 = 4835.40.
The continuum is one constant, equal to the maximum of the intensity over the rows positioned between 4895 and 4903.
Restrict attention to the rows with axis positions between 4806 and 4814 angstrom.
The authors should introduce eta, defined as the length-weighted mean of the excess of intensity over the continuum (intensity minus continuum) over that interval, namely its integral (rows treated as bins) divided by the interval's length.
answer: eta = -2.0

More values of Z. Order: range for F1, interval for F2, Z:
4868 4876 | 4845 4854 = -3.7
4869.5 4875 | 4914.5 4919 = 0.2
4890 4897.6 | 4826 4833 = 0.0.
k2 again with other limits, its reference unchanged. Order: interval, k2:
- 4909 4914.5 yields 4913.97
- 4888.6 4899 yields 4889.14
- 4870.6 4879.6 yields 4876.77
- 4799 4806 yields 4802.11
